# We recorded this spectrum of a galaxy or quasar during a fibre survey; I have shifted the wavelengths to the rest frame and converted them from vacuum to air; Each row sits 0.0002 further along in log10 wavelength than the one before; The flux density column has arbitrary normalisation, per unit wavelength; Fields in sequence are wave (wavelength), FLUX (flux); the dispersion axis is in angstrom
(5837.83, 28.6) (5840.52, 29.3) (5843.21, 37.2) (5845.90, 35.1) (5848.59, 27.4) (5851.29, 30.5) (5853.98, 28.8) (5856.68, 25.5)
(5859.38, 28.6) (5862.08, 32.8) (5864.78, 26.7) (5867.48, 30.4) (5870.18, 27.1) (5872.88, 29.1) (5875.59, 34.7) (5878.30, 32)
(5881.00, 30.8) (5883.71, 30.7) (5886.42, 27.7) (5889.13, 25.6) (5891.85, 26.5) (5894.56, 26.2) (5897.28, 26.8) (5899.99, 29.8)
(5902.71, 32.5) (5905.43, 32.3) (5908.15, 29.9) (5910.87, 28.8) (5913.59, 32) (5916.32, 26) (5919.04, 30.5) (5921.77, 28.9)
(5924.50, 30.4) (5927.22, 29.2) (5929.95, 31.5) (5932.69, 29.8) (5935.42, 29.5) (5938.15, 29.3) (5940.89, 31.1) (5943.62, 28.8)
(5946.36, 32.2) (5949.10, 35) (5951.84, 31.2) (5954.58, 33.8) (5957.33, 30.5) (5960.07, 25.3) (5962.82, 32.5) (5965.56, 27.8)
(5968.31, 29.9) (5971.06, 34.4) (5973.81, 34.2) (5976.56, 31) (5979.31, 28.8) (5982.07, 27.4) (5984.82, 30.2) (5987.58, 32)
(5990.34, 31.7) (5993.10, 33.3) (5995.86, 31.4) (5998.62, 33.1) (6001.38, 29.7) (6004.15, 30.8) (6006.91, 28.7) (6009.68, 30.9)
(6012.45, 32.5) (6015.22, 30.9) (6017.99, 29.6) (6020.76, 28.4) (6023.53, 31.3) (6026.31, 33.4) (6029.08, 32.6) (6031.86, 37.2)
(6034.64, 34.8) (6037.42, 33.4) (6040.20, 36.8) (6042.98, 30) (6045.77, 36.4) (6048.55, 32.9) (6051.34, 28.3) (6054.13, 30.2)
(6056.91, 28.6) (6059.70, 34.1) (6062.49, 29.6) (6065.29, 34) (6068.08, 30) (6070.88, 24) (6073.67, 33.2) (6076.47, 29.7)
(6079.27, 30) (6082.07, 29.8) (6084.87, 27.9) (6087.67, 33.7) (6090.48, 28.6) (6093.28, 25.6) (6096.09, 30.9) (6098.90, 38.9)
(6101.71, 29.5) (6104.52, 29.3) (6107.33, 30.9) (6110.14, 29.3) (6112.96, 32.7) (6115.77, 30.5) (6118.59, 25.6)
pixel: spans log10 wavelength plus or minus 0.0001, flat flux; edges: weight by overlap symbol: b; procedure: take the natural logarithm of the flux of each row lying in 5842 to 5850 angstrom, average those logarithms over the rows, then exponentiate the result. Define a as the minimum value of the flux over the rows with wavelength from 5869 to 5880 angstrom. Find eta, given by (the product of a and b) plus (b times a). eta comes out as 1786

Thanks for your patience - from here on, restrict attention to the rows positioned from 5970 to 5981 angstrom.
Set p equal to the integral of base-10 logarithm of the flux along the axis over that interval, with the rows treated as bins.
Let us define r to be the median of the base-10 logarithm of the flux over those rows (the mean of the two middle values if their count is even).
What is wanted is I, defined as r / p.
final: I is 0.0915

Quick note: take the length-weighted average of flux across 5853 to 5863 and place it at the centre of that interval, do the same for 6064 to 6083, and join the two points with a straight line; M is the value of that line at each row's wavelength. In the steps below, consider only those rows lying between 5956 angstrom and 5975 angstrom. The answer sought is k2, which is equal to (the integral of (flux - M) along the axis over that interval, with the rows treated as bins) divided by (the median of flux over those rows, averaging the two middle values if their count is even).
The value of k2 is 0.8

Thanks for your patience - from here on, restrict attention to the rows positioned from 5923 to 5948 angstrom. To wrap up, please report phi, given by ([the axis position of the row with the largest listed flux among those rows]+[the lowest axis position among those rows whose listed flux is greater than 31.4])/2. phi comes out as 5938.2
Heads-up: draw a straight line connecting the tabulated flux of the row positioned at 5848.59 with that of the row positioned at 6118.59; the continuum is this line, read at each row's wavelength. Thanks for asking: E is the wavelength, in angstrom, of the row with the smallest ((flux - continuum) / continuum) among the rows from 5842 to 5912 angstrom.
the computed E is 5856.68 angstrom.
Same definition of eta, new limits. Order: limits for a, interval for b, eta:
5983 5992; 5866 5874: 1742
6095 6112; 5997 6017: 1811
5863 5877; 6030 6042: 1897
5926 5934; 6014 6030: 1810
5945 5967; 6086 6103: 1565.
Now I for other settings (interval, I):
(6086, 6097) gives 0.0912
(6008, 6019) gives 0.0909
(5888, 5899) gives 0.0909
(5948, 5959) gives 0.0911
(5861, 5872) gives 0.0905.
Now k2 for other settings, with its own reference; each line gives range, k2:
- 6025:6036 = 1.5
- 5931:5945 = 0.2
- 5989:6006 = 1.1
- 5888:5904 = -0.6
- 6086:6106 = 0.4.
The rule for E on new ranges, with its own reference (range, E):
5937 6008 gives 5960.07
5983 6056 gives 6020.76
